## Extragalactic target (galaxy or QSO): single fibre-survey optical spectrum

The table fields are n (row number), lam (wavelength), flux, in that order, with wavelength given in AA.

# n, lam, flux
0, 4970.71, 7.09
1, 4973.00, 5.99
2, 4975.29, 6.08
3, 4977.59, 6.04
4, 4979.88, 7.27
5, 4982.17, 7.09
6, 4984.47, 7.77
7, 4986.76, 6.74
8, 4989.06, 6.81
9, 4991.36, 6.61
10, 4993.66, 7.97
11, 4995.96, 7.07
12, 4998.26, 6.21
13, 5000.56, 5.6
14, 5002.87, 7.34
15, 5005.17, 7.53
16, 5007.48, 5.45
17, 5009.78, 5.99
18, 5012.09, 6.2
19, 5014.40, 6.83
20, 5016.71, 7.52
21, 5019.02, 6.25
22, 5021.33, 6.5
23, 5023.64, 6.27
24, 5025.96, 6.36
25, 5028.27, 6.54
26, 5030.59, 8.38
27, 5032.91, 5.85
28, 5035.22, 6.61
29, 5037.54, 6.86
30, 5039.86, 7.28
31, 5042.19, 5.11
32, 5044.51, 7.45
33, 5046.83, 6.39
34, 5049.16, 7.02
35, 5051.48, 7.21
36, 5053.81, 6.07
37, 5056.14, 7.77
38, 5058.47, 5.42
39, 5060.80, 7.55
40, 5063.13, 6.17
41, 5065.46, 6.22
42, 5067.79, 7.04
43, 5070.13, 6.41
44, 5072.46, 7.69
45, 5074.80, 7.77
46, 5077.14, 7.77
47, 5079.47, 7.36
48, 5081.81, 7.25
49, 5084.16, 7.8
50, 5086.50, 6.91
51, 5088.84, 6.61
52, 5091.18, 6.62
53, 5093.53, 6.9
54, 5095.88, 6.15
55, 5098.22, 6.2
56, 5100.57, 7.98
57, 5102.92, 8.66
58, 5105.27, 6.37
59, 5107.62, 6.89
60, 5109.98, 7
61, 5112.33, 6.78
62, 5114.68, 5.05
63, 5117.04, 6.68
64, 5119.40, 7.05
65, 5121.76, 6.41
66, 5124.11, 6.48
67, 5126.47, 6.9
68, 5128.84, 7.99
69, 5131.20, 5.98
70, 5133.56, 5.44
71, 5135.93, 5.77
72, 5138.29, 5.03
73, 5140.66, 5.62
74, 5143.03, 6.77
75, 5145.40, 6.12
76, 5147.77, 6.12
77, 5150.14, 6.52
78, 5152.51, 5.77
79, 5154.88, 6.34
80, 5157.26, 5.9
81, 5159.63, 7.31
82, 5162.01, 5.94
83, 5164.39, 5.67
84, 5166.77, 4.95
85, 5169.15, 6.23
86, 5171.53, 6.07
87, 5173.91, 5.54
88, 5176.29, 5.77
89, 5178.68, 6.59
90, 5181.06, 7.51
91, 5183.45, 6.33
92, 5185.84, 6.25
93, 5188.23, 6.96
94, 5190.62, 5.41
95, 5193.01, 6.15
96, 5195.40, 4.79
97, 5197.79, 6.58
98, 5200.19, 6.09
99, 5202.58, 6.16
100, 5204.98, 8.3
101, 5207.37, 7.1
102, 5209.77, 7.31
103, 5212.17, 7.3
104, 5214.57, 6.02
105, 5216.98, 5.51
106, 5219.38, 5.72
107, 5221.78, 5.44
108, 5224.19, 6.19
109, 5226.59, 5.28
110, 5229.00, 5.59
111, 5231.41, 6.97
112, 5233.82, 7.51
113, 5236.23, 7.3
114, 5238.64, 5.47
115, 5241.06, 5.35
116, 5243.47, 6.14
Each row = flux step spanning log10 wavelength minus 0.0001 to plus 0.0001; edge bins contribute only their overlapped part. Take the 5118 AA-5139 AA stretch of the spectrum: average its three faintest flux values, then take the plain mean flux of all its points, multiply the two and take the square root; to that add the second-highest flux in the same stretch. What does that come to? 12.9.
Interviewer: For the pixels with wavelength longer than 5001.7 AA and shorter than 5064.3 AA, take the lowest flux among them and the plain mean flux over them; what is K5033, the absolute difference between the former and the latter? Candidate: 1.55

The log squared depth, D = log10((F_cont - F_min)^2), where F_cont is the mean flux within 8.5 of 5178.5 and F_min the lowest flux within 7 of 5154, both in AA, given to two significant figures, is -0.56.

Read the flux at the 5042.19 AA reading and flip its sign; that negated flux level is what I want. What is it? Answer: -5.1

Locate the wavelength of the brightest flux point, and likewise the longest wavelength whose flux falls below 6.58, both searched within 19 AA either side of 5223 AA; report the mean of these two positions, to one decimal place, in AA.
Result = 5223.0 AA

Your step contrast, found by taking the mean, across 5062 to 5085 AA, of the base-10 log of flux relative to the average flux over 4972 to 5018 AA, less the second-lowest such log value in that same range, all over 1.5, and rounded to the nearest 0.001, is 0.039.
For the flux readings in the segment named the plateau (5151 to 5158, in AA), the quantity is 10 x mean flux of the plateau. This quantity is 60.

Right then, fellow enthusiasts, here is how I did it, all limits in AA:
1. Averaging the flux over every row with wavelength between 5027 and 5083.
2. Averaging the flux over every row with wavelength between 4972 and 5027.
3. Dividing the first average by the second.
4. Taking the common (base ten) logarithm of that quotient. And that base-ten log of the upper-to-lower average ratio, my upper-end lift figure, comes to 0.015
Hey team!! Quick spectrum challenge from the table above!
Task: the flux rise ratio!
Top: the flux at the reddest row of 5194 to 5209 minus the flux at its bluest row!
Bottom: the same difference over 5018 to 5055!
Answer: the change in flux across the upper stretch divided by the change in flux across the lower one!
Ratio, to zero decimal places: -13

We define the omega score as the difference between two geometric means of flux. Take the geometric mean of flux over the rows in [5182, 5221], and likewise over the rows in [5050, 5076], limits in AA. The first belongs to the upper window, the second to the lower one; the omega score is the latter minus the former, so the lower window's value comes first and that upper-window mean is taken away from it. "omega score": 0.48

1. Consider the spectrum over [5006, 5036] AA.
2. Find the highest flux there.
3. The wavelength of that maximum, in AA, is 5030.59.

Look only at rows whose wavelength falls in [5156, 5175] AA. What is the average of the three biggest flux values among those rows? 6.54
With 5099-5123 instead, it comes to 7.90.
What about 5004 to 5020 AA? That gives 7.29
